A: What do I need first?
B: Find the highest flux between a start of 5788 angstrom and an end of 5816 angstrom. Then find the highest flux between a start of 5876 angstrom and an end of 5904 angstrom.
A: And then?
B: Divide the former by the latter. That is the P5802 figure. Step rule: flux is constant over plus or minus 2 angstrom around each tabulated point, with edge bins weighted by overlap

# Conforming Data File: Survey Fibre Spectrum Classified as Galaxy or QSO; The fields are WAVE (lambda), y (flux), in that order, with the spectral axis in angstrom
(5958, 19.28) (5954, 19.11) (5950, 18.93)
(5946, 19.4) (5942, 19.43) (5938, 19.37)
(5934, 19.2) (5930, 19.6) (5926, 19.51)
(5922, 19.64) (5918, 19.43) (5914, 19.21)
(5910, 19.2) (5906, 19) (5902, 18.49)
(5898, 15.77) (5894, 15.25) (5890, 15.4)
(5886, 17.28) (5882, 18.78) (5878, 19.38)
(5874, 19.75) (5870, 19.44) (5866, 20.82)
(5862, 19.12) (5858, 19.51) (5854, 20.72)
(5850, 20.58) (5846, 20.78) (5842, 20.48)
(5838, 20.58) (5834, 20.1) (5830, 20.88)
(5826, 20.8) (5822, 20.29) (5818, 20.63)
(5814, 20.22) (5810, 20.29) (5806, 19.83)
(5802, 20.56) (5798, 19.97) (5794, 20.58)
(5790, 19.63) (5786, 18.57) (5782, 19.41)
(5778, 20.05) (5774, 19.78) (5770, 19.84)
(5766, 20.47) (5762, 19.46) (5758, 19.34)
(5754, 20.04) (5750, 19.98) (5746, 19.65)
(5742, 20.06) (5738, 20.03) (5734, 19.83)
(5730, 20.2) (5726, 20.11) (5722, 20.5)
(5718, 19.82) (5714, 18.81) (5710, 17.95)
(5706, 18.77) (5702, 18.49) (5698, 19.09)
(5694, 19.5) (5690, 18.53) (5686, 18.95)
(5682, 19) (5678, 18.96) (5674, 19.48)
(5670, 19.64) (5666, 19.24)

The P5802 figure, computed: 1.06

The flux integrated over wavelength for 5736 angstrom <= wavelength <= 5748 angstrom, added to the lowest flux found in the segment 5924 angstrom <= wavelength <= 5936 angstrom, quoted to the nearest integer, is 258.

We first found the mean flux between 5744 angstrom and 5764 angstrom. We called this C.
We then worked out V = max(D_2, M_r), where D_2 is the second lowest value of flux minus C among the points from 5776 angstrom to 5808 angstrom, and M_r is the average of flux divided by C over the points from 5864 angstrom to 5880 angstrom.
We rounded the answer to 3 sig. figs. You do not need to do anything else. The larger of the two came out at 1.01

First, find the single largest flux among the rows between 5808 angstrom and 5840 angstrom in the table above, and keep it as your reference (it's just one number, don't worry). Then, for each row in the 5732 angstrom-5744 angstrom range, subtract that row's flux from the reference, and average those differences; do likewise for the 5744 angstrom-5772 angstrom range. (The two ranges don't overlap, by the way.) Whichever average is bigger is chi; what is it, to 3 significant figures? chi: 1.05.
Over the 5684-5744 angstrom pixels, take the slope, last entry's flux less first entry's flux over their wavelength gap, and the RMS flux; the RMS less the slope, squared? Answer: 375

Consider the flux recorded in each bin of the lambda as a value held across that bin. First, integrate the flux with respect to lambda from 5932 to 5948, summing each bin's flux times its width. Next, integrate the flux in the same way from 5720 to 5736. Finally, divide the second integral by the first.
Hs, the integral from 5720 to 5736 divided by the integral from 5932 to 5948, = 1.04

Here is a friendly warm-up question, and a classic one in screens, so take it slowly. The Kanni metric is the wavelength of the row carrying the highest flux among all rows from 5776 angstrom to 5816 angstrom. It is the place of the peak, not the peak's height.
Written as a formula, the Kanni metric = 5794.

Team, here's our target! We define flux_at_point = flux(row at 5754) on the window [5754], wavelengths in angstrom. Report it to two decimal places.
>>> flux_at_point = 20.04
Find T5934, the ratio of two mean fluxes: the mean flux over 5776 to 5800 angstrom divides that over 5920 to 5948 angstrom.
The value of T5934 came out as 0.99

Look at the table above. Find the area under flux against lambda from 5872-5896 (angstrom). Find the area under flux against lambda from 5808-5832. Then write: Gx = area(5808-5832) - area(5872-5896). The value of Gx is 69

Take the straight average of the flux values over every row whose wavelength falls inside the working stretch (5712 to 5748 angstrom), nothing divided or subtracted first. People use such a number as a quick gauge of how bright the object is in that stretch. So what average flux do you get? 19.9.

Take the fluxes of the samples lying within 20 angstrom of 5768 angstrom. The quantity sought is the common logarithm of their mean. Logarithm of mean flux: 1.29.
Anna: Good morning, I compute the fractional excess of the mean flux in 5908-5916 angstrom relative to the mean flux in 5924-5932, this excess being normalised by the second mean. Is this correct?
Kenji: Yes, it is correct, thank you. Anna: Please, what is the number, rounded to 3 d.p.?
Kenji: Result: -0.018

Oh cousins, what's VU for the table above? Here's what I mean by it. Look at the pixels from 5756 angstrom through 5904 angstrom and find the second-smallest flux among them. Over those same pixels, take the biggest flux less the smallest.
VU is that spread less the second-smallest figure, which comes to -9.8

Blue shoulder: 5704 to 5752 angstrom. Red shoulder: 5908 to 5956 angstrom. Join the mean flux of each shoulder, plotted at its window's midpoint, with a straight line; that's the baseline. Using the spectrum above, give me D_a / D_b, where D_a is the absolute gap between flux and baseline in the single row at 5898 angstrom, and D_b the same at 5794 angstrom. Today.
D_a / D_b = 3.5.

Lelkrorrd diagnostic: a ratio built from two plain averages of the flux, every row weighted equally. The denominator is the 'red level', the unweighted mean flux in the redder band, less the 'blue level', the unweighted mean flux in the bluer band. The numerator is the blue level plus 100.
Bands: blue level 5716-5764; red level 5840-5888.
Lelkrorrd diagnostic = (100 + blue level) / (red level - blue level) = -605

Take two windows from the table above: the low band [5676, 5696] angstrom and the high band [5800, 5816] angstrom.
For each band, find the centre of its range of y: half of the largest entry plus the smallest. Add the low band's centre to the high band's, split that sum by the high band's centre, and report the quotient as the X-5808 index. 1.94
